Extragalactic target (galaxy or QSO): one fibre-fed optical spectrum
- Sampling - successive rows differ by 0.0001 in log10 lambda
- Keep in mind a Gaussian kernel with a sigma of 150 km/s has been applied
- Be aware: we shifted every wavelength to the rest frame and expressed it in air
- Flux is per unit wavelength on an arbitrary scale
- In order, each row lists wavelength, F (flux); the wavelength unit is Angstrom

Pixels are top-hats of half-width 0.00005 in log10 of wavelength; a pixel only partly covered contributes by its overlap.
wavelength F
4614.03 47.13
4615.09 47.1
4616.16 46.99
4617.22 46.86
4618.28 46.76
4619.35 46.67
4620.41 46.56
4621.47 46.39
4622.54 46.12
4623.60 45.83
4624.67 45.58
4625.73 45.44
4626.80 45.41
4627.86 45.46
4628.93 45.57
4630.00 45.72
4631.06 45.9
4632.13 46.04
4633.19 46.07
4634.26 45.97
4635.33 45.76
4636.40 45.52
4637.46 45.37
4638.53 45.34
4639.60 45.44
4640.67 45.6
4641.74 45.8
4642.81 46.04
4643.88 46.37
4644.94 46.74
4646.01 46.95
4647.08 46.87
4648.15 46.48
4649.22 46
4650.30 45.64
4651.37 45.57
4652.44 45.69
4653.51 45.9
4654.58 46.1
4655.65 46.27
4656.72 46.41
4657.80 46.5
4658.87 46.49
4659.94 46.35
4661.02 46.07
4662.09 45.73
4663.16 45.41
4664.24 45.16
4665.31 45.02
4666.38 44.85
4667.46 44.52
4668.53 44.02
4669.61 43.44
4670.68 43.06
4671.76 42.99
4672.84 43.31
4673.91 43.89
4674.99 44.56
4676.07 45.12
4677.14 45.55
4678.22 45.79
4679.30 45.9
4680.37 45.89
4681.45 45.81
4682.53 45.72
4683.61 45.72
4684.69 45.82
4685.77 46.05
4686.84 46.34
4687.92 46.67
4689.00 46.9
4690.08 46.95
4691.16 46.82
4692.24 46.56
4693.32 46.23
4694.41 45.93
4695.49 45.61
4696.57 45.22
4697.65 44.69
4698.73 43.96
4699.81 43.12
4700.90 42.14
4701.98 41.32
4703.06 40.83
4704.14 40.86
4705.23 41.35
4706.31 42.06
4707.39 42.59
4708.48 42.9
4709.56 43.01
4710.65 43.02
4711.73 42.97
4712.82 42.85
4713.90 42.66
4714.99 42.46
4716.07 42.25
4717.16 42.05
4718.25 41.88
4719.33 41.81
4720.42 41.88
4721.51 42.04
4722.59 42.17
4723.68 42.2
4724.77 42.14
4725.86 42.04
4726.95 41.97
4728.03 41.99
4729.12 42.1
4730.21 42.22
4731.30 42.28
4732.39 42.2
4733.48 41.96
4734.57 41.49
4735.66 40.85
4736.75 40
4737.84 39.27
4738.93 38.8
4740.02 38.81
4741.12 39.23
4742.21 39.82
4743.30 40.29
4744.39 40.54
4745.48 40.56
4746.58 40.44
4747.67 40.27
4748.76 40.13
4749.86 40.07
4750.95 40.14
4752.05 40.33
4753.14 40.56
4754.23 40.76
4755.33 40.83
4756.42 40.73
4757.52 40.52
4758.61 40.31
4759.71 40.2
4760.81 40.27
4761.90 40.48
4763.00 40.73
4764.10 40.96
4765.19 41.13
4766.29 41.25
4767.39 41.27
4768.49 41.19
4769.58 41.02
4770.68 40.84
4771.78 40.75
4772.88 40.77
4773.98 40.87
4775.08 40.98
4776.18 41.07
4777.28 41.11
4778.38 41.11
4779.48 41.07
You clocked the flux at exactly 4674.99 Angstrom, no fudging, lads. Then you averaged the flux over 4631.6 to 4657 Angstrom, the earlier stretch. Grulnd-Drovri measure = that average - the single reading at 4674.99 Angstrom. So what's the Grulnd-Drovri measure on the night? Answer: 1.4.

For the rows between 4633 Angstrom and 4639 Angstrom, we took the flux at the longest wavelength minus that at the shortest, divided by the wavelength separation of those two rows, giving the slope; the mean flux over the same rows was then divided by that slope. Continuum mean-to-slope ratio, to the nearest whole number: -334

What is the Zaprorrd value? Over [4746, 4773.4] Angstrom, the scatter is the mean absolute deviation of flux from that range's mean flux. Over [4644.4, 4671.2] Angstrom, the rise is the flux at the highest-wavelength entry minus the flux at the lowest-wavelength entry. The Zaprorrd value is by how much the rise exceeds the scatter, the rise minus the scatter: -4.0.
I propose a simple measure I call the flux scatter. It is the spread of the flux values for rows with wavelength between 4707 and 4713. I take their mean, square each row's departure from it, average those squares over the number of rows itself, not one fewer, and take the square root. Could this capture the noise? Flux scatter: 0.15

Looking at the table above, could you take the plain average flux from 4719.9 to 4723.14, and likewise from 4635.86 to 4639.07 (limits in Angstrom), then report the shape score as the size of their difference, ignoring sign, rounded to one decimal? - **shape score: 3.4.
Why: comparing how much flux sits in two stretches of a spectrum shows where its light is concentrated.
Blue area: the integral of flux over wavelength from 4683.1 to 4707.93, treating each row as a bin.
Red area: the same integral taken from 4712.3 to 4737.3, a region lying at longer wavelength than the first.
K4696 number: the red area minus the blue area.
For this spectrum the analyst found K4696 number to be -56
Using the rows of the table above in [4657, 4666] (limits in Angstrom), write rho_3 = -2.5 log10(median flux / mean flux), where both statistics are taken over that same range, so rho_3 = -0.0014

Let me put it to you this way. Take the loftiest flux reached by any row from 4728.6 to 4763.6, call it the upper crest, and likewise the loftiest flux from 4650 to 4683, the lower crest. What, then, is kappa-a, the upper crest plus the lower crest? 88.8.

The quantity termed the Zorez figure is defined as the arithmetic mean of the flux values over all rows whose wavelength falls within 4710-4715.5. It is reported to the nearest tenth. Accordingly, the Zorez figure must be 42.8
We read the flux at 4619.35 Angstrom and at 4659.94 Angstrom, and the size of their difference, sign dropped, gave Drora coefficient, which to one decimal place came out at 0.3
